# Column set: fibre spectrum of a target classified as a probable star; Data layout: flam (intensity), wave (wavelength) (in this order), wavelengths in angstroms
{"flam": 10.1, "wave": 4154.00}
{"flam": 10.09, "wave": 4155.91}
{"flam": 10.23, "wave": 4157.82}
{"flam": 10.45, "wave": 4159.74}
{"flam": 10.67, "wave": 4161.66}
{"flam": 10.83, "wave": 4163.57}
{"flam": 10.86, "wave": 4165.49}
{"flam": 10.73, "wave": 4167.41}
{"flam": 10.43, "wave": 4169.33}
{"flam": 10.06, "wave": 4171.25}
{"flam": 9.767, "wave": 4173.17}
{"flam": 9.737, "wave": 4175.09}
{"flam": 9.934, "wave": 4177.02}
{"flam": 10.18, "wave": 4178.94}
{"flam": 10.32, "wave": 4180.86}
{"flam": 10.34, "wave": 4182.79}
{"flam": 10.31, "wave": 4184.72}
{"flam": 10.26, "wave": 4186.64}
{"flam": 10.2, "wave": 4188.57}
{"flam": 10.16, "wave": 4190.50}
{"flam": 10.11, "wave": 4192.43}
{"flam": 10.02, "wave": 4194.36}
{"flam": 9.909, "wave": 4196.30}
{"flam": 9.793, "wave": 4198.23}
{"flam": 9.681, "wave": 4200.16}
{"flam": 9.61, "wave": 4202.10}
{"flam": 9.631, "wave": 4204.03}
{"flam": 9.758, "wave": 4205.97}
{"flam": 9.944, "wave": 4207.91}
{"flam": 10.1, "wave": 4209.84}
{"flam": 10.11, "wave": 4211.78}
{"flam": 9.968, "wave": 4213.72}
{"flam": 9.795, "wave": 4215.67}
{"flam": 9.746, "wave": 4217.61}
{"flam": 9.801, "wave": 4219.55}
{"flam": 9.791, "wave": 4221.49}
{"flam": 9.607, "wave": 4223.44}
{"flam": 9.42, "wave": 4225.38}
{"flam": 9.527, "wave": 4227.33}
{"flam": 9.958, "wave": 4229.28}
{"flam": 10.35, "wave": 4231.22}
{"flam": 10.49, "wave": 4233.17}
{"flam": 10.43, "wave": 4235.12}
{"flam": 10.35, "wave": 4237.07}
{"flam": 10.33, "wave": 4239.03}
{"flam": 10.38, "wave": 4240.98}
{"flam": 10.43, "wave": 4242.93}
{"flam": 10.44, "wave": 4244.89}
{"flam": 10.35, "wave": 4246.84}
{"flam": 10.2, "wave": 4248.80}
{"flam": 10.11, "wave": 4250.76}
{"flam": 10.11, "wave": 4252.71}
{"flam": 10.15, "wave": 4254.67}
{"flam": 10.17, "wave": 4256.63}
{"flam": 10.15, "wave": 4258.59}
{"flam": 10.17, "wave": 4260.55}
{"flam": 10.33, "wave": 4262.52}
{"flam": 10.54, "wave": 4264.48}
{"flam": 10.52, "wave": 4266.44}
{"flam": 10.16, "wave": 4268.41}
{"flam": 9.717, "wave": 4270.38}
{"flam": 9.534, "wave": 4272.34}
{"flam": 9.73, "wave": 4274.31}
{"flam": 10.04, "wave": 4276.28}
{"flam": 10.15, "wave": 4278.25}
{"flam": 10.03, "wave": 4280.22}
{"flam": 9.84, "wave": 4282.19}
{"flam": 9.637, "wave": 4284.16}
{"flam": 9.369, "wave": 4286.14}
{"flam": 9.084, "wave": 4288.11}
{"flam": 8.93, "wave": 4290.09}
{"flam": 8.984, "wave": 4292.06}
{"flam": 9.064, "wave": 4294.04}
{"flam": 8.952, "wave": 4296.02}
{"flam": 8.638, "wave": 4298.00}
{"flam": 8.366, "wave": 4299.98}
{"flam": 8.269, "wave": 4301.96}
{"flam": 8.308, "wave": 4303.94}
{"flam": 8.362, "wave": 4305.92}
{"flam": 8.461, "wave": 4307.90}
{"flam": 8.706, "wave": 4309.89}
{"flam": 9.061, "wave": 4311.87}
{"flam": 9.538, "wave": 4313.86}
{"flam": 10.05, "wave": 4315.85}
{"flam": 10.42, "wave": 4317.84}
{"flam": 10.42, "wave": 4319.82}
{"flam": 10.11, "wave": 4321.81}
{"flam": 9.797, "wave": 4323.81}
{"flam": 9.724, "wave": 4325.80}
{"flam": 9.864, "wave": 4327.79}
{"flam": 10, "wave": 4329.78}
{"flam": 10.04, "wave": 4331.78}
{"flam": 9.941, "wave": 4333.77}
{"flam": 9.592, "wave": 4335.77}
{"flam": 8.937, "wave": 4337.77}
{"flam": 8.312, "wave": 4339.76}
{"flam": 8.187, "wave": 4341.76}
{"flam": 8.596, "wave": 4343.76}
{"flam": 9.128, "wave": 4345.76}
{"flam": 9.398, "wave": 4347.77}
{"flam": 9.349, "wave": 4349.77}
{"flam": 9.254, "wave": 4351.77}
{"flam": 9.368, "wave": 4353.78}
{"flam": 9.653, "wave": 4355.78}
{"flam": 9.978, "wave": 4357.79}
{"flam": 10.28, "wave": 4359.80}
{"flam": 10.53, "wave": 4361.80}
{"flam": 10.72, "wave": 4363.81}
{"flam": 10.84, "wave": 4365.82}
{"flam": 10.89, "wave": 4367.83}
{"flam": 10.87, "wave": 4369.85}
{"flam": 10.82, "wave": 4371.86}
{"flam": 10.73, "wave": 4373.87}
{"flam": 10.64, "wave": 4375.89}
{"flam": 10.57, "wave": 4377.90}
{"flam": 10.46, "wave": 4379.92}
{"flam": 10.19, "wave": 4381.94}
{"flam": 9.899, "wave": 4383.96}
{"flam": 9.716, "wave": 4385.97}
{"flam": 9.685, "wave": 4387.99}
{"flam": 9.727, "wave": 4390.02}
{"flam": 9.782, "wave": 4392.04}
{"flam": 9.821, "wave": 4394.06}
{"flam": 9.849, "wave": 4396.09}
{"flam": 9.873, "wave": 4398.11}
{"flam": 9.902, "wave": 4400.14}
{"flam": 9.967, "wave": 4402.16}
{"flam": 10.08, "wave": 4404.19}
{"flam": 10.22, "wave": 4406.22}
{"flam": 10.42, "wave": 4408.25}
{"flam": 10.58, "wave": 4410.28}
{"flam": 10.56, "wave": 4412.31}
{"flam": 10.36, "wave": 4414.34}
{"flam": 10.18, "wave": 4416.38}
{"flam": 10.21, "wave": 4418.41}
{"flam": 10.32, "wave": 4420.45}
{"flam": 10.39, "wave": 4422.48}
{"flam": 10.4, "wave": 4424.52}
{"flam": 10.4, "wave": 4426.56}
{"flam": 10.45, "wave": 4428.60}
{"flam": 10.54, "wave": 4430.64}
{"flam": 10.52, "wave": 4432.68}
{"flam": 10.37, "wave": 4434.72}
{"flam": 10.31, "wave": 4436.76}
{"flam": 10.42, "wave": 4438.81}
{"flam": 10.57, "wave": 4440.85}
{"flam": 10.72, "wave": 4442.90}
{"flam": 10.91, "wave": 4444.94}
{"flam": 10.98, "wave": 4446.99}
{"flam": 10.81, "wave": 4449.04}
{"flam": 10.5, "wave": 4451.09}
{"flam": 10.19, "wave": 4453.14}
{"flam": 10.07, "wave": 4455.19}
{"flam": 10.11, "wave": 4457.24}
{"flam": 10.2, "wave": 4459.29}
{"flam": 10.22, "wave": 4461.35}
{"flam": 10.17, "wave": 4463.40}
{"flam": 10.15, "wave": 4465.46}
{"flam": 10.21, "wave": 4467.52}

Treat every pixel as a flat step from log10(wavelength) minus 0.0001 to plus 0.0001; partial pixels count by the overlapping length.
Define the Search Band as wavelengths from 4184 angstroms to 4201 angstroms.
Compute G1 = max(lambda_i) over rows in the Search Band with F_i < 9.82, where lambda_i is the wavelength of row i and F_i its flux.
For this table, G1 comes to 4200.16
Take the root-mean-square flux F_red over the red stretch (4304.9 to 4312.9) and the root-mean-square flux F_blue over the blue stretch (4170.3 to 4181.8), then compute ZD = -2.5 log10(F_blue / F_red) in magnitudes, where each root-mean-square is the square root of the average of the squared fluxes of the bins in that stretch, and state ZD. -0.16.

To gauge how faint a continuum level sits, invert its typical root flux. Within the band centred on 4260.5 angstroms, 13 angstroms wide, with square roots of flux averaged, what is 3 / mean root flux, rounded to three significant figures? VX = 0.935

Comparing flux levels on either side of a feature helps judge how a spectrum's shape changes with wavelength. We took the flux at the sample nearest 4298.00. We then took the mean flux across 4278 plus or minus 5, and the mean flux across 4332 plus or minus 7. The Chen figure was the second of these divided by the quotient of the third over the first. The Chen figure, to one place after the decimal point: 8.8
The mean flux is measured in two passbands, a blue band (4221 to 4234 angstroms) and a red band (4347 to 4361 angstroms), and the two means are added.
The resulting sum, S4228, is 19.5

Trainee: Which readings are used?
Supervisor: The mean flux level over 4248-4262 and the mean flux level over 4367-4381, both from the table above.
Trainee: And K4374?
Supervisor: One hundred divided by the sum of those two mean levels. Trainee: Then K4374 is 4.79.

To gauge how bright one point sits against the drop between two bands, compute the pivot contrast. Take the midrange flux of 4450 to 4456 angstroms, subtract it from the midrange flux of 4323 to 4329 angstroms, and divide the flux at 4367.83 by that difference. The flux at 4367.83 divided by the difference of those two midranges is -22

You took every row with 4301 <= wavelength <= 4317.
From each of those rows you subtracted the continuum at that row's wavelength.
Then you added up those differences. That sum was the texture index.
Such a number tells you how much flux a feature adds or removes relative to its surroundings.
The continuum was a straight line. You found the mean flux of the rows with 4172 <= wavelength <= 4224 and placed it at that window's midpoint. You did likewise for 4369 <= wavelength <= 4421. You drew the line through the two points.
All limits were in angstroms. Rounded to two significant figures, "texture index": -10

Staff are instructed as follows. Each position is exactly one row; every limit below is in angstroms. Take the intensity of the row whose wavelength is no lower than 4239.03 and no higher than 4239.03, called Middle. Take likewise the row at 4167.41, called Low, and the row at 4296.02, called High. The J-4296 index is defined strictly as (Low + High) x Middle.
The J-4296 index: 203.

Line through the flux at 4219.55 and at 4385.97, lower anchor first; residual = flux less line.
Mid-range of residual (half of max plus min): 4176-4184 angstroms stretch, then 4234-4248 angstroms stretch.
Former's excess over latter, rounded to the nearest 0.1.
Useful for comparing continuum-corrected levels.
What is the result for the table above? -0.3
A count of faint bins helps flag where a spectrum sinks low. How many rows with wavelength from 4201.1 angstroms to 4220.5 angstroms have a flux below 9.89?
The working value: 6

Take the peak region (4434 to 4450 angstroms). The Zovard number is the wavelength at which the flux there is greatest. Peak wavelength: 4446.99 angstroms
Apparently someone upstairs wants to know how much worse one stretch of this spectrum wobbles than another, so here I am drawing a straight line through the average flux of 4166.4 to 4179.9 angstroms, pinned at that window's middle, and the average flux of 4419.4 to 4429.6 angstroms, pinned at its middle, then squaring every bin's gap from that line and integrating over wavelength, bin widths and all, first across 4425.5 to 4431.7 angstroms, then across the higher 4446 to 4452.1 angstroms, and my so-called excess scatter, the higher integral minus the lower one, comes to 0.9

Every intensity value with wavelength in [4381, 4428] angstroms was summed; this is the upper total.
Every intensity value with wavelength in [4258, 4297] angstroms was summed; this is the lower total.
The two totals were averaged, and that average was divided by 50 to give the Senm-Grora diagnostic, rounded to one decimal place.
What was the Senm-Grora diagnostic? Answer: 4.3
